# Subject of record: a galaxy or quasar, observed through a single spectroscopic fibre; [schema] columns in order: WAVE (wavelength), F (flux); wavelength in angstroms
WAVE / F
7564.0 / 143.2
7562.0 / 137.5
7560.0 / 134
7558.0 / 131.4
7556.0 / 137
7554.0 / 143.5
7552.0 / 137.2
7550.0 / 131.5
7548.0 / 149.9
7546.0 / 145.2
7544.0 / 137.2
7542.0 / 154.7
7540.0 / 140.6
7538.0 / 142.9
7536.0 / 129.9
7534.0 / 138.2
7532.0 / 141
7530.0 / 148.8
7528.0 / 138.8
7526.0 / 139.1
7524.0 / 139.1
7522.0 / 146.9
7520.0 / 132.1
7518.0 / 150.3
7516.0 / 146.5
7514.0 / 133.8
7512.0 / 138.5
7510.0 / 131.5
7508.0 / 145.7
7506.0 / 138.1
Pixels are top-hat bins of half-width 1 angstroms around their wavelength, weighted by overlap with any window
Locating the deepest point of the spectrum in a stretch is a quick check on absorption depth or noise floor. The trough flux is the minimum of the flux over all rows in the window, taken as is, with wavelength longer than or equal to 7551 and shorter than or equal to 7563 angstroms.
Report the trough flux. 131.4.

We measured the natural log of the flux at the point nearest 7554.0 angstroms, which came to 4.97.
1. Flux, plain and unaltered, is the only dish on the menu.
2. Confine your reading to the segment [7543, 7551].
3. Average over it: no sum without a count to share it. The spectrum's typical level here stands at 141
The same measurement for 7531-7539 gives 138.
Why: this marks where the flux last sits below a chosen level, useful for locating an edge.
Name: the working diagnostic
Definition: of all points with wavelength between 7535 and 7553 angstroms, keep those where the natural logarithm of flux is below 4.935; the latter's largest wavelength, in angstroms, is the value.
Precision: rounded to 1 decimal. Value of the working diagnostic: 7552.0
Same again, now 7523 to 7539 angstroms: 7536.0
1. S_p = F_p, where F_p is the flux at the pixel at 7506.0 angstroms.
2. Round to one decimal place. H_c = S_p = 138.1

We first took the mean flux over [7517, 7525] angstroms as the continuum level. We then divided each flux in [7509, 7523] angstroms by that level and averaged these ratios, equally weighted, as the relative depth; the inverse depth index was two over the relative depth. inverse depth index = 2.03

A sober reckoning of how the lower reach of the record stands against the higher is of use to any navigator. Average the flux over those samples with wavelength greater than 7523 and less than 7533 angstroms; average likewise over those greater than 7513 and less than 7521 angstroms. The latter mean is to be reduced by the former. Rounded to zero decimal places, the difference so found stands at -1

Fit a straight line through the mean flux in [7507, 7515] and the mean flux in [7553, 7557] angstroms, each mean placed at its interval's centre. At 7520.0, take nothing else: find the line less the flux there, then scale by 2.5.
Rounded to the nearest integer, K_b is 15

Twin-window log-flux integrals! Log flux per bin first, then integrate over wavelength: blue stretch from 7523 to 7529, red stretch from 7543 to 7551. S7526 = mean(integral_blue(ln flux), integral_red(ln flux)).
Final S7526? 34.6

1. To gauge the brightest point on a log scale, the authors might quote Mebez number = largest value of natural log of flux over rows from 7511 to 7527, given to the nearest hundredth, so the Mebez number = 5.01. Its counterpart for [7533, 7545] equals 5.04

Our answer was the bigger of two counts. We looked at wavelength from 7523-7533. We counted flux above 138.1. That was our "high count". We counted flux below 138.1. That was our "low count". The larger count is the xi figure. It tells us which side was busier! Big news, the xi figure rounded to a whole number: 5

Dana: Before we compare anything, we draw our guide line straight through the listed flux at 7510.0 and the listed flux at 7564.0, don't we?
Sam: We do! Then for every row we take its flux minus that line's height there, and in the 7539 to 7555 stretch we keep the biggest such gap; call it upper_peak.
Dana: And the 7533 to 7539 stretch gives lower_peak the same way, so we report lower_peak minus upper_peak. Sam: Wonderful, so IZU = -11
